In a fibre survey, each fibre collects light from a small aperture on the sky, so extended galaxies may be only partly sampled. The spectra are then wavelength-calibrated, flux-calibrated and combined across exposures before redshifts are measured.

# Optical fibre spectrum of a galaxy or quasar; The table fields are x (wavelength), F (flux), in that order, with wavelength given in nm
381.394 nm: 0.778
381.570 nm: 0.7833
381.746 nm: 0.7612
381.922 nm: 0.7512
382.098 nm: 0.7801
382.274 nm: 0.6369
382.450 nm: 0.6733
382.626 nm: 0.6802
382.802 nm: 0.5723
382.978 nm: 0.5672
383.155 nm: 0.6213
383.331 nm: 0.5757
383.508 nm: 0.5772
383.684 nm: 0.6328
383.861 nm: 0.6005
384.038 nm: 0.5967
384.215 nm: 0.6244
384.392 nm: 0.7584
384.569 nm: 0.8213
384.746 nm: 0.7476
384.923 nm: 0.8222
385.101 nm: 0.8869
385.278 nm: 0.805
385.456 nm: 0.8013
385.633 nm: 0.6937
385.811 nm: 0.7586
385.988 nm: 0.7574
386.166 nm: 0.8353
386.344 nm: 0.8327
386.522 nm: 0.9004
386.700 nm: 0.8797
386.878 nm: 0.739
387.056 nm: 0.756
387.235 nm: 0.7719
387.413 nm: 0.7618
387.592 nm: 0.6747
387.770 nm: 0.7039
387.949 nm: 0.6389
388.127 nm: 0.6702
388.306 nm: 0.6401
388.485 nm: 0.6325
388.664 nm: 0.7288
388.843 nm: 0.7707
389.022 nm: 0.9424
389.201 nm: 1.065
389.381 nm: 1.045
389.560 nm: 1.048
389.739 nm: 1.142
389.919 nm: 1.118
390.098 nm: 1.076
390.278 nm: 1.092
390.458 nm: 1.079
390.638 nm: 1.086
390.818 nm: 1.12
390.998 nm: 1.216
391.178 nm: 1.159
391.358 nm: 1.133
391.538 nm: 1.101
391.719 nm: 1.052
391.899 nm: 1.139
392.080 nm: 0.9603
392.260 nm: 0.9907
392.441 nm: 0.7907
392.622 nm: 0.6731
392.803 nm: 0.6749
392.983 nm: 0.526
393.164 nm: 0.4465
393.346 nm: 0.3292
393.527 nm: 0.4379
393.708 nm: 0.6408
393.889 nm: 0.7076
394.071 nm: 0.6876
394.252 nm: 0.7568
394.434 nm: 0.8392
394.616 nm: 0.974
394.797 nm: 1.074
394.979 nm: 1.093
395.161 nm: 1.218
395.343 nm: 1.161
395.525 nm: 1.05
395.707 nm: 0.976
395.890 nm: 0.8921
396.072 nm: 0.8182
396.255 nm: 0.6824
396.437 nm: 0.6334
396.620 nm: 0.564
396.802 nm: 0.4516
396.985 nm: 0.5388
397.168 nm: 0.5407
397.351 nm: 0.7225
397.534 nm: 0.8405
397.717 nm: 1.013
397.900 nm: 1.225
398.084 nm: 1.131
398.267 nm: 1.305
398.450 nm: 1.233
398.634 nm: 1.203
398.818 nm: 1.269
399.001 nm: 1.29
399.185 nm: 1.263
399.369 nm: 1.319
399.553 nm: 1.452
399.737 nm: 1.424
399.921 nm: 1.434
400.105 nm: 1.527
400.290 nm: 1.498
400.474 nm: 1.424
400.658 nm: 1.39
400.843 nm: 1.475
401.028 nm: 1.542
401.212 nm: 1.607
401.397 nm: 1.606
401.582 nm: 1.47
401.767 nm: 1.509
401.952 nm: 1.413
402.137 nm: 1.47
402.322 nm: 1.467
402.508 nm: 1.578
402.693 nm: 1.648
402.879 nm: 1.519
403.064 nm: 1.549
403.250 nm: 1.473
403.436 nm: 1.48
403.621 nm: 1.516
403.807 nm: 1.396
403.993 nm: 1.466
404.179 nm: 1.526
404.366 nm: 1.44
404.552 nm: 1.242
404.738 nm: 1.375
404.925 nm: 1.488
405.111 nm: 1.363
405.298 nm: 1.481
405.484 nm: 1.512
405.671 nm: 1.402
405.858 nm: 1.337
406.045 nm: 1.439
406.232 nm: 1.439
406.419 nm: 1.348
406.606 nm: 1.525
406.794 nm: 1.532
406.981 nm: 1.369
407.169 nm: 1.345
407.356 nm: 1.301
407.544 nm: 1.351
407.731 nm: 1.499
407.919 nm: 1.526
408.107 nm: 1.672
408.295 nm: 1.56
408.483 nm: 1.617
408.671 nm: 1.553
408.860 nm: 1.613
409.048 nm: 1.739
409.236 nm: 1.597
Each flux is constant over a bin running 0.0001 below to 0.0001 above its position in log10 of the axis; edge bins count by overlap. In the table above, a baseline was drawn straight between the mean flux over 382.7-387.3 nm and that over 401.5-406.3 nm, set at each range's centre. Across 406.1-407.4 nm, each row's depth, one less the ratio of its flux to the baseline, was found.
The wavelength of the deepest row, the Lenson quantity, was 407.356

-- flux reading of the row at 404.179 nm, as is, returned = 1.526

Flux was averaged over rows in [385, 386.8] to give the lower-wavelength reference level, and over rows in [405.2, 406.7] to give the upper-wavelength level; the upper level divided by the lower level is 1.76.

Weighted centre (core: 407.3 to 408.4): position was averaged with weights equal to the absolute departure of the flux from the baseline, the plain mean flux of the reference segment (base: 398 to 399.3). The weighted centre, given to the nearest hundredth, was 407.97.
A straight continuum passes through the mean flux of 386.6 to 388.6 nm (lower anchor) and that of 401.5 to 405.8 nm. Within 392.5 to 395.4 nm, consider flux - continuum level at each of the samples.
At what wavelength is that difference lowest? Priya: 393.346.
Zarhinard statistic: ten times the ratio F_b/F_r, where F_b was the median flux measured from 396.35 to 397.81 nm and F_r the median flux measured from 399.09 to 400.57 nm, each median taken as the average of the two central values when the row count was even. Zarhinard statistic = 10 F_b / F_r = 4.2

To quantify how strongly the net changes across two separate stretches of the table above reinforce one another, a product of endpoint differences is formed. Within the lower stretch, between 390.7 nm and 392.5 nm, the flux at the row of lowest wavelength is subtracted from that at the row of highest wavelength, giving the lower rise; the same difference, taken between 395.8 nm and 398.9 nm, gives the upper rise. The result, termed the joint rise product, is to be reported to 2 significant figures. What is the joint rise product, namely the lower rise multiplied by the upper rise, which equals -0.12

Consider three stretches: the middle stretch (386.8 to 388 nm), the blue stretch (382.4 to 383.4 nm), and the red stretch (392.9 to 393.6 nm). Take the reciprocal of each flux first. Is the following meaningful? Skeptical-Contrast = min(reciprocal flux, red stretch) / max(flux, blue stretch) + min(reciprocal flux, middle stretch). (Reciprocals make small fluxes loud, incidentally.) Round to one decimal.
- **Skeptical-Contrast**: 4.1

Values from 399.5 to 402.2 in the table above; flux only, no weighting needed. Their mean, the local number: 1.5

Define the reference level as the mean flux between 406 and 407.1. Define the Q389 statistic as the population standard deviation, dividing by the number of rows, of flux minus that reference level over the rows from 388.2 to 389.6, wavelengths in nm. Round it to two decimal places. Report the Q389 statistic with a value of 0.17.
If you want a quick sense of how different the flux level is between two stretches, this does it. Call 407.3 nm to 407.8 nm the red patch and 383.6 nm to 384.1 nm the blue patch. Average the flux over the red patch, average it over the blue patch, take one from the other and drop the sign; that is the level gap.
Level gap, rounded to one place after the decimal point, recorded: 0.8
